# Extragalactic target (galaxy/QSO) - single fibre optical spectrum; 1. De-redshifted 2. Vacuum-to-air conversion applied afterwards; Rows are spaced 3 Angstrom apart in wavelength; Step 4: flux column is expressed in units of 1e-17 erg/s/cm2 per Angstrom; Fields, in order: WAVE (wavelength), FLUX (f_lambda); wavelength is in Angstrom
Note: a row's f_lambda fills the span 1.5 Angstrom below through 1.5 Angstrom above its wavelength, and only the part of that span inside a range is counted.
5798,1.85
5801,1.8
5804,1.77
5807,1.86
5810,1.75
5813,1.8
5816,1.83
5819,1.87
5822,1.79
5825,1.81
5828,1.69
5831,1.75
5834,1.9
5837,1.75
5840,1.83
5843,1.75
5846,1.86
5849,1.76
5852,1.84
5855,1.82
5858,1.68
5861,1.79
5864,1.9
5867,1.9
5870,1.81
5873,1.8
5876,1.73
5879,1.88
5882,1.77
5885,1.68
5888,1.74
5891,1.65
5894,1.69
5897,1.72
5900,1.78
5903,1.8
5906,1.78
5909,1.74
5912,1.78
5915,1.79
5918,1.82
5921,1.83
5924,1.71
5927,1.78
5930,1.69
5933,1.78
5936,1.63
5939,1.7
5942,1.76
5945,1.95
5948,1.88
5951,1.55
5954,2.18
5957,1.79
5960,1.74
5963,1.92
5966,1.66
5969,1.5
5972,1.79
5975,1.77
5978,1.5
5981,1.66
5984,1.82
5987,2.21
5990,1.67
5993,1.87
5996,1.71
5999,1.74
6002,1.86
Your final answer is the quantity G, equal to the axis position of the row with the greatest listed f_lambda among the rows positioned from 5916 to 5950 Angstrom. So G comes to 5945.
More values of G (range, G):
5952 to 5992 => 5987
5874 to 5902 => 5879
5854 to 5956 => 5954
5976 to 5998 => 5987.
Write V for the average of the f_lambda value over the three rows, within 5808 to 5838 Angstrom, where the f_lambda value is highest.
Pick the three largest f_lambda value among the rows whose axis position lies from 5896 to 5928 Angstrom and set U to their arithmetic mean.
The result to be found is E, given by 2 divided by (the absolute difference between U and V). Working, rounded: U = 1.82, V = 1.87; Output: 40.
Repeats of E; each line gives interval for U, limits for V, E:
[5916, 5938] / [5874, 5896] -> 150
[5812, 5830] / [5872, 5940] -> 300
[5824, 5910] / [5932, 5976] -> 17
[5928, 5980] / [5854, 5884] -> 16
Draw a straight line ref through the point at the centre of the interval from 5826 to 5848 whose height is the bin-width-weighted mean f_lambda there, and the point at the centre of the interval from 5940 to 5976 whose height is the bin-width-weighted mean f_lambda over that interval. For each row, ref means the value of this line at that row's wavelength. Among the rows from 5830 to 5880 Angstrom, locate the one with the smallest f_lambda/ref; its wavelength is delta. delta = 5858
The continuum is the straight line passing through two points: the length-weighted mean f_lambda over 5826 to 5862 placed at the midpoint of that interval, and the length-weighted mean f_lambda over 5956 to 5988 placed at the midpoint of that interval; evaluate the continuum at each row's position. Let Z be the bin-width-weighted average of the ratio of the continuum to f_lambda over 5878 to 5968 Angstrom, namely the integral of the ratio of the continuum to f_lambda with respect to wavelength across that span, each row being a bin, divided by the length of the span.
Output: 1.00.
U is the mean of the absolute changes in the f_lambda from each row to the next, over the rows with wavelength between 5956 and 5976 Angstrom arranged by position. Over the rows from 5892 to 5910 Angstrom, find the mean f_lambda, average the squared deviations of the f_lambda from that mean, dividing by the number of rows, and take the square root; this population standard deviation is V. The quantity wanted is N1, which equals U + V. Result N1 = 0.20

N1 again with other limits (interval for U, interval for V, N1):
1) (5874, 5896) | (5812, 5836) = 0.15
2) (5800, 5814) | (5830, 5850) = 0.13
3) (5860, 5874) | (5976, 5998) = 0.26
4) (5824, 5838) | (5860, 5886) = 0.19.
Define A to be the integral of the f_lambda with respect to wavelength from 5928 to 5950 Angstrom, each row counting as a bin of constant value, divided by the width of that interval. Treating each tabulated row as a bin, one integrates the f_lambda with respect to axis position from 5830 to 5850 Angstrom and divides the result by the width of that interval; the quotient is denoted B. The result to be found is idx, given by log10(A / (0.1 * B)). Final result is 0.99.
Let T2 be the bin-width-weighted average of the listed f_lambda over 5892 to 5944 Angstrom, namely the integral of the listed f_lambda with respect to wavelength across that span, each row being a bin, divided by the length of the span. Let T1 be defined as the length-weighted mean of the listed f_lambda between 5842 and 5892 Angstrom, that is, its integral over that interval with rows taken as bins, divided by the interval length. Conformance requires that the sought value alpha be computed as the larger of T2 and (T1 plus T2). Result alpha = 3.54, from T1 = 1.79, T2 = 1.75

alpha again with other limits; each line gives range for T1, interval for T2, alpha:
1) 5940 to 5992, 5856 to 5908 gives 3.56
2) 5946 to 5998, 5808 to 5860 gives 3.57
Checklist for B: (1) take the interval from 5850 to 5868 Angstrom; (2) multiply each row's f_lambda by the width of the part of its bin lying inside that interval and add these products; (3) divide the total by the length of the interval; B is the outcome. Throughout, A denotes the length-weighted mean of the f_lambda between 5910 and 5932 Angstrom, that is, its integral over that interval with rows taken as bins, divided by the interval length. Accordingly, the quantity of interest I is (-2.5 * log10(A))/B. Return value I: -0.341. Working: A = 1.77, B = 1.82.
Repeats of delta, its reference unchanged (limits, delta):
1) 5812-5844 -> 5828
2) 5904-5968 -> 5951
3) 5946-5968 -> 5951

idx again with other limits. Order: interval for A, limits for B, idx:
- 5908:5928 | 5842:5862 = 1.00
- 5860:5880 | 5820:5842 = 1.01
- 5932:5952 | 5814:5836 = 0.99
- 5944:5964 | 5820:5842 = 1.02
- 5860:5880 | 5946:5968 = 1.00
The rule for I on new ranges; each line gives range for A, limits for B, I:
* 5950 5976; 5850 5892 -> -0.347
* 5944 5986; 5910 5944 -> -0.353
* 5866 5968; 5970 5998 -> -0.351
